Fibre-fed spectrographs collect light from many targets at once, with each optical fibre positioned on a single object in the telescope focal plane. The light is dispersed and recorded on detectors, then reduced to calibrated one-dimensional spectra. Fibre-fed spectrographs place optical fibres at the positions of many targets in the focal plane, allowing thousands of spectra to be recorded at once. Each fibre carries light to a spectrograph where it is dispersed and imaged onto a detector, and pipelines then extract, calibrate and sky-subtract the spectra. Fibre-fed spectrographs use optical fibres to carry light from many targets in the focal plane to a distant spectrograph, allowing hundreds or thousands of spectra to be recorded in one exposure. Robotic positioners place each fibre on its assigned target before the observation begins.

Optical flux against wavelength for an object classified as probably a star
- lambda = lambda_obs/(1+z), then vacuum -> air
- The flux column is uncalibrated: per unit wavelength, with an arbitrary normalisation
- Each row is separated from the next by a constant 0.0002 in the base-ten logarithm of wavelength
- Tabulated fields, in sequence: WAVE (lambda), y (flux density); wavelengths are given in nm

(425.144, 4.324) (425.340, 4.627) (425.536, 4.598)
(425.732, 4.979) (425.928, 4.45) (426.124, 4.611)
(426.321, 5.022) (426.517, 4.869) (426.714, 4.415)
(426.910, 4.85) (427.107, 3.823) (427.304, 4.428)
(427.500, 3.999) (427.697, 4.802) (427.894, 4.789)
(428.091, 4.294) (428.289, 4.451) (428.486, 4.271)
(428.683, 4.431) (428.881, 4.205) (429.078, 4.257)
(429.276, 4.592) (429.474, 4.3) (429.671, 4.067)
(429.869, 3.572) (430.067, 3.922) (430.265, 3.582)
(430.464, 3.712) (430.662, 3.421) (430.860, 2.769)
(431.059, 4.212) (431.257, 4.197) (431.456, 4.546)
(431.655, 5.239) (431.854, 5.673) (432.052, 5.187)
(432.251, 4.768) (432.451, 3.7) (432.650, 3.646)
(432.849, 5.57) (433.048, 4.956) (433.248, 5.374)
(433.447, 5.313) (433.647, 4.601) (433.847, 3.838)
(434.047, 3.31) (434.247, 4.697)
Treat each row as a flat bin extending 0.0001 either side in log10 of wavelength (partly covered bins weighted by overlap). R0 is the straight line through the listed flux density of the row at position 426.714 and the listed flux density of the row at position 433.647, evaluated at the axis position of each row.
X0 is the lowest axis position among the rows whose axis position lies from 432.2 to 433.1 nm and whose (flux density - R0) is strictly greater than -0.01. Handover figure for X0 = 432.251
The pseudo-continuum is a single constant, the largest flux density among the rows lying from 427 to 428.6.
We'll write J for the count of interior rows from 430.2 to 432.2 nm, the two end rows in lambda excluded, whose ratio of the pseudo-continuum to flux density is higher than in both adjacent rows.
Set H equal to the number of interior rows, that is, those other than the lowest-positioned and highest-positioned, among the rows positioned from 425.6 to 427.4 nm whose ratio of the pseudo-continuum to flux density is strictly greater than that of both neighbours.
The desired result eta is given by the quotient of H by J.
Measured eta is 1.5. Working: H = 3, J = 2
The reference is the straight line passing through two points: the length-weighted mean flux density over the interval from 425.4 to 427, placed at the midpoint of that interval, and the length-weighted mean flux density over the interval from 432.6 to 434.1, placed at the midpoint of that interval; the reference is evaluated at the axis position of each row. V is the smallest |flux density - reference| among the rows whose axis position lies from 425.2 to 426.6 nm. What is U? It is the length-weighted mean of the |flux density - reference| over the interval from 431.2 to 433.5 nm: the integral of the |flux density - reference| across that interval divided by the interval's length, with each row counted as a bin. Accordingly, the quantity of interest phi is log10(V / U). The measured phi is -0.78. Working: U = 0.62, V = 0.103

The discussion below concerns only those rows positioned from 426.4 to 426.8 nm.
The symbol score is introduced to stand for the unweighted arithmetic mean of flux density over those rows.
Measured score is 4.64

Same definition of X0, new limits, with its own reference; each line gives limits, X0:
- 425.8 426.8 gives 425.928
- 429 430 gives 429.276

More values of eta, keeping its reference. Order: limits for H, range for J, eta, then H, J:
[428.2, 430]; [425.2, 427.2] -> 0.7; 2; 3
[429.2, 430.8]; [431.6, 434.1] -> 1.0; 2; 2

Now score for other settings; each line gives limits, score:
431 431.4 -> 4.20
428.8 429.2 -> 4.23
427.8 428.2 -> 4.54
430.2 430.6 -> 3.65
